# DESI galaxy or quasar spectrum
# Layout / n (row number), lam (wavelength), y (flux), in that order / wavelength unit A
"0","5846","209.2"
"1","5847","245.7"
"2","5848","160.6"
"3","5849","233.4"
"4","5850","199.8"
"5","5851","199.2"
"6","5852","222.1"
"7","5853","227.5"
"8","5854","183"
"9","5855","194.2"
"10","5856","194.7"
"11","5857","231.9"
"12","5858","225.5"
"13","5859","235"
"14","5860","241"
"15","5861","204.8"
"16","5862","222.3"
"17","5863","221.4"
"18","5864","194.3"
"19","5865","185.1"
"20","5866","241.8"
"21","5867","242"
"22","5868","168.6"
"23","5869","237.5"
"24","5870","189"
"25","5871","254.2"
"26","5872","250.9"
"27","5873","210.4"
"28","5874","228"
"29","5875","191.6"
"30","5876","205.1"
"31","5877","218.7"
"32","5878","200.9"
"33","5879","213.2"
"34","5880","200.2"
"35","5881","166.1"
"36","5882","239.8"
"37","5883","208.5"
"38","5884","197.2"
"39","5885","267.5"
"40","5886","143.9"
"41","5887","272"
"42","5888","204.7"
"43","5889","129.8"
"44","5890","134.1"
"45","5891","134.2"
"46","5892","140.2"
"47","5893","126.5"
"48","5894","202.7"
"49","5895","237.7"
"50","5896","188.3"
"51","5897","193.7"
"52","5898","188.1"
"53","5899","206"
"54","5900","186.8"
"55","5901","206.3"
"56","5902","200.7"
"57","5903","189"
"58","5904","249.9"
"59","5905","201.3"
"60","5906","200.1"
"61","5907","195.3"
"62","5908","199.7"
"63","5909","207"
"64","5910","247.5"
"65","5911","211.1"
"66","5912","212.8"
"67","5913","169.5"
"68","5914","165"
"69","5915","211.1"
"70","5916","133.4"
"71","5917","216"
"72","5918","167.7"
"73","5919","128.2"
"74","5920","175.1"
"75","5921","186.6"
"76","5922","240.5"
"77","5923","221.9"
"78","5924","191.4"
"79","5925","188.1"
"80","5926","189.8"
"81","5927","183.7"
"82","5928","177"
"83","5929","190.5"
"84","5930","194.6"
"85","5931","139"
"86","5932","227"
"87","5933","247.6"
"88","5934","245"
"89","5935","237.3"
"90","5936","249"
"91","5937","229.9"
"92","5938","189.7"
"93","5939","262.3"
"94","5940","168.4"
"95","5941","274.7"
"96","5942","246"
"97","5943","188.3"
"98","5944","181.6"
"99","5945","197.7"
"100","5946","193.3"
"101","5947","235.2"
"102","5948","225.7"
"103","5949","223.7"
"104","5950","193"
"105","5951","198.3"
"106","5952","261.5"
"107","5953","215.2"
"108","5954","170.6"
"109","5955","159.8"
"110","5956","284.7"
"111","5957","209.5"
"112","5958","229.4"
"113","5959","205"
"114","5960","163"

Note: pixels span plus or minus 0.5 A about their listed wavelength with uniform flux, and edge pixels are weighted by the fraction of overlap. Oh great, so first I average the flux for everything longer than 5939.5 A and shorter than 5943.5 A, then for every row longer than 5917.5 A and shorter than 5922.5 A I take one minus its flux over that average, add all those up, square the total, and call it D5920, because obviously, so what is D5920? 0.820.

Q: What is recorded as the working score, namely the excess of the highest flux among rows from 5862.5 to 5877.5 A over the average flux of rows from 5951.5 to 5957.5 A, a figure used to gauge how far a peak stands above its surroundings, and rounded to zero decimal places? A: 37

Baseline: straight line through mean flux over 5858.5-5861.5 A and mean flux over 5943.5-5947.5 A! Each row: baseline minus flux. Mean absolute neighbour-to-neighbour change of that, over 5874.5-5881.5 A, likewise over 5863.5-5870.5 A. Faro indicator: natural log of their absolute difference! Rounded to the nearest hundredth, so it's 3.24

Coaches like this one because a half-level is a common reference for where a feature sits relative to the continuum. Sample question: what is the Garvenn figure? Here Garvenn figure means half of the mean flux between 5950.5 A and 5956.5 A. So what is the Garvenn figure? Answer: 108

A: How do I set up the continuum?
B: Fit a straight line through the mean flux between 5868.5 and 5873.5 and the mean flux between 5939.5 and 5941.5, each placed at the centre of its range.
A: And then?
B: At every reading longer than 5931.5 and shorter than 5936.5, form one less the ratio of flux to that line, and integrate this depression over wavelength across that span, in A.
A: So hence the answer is -0.43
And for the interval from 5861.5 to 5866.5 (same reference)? 0.35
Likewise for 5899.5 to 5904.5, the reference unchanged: 0.42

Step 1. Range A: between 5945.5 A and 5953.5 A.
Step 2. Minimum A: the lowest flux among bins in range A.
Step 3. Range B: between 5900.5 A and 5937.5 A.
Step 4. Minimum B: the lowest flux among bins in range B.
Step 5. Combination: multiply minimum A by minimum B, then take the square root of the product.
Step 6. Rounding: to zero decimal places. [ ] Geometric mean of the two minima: 157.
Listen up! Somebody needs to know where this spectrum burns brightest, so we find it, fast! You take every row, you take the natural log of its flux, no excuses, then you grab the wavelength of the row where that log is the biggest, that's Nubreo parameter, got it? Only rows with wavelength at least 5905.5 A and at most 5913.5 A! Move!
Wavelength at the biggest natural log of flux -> 5910 A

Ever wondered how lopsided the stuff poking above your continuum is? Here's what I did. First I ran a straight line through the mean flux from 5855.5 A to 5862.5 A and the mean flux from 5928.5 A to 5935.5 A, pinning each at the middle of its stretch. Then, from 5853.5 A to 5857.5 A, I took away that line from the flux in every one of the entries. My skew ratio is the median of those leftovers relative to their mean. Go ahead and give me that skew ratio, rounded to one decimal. 1.3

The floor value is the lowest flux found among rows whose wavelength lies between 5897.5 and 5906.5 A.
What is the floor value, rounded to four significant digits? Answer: 186.8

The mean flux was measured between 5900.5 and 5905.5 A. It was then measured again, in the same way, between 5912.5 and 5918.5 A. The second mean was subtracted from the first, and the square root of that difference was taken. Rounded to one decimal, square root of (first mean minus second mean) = 5.7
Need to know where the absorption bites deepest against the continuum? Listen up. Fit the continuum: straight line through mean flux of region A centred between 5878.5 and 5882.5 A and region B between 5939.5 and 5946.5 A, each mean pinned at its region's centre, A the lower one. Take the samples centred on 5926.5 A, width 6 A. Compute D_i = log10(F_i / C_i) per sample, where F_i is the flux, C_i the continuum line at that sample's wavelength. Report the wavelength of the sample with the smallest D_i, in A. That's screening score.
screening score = 5928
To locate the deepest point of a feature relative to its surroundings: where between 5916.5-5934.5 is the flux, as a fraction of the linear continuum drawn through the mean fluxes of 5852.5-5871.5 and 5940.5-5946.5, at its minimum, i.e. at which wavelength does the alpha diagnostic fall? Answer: 5919 A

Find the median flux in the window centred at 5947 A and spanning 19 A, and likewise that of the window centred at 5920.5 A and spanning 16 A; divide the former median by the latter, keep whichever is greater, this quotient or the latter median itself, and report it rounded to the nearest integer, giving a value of 185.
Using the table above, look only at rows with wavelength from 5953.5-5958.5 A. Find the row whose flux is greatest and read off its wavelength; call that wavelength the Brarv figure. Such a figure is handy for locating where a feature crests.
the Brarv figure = 5956 A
